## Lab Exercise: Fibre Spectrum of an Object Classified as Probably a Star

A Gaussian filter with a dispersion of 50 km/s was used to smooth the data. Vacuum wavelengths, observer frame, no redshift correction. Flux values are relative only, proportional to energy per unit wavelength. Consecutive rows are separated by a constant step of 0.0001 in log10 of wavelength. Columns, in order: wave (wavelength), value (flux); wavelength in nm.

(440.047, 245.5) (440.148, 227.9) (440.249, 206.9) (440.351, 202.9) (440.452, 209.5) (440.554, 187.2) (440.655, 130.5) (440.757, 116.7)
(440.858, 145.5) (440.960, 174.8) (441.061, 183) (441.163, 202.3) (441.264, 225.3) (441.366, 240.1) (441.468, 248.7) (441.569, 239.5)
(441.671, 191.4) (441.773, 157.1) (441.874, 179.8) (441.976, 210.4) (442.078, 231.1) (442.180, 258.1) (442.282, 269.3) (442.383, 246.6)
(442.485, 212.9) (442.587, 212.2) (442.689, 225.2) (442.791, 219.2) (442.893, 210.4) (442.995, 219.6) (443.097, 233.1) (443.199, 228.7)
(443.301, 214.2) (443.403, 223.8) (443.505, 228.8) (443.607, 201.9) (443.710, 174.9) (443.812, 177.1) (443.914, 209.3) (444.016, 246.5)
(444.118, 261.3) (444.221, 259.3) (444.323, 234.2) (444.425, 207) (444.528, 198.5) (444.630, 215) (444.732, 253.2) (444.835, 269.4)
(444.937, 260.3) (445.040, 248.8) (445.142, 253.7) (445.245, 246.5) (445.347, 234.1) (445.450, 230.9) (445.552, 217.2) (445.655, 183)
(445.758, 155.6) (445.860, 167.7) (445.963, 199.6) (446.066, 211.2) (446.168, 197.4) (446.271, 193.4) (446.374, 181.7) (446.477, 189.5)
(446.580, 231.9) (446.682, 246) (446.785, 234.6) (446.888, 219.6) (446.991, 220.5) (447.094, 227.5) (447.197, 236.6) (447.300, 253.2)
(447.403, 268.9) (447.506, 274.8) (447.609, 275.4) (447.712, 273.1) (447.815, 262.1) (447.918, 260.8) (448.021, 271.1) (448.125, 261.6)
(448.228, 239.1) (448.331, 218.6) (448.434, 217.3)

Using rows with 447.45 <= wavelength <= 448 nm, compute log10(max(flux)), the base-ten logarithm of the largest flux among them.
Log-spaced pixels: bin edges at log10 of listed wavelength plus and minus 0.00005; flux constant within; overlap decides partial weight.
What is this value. 2.44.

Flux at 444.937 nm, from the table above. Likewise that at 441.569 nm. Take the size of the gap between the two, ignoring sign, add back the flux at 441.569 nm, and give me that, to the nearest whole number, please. 260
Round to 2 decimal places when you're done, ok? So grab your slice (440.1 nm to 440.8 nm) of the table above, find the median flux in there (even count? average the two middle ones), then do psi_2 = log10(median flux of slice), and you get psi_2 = 2.31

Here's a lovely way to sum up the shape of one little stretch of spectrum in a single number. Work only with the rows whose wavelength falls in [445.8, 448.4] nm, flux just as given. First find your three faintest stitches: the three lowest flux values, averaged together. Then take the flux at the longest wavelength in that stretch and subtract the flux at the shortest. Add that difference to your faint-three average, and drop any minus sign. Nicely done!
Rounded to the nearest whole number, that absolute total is 231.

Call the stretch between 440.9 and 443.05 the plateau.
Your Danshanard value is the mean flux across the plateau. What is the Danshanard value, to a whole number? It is 217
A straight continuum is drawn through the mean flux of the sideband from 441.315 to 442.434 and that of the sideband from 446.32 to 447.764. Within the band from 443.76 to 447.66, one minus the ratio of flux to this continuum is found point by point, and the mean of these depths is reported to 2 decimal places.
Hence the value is 0.04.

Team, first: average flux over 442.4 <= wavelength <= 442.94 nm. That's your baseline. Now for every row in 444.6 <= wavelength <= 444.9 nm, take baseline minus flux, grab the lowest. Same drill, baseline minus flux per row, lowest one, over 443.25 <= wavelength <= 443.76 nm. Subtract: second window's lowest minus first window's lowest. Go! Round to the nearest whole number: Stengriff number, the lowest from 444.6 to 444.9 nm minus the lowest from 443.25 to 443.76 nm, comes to -41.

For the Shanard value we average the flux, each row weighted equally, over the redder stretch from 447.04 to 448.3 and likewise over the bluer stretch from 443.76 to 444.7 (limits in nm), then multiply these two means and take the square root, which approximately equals 240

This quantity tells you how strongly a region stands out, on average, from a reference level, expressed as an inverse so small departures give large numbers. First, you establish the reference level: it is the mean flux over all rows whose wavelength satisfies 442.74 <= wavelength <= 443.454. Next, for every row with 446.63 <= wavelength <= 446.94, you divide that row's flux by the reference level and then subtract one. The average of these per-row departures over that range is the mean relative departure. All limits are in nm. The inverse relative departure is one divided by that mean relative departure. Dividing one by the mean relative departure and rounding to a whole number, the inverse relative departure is 18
